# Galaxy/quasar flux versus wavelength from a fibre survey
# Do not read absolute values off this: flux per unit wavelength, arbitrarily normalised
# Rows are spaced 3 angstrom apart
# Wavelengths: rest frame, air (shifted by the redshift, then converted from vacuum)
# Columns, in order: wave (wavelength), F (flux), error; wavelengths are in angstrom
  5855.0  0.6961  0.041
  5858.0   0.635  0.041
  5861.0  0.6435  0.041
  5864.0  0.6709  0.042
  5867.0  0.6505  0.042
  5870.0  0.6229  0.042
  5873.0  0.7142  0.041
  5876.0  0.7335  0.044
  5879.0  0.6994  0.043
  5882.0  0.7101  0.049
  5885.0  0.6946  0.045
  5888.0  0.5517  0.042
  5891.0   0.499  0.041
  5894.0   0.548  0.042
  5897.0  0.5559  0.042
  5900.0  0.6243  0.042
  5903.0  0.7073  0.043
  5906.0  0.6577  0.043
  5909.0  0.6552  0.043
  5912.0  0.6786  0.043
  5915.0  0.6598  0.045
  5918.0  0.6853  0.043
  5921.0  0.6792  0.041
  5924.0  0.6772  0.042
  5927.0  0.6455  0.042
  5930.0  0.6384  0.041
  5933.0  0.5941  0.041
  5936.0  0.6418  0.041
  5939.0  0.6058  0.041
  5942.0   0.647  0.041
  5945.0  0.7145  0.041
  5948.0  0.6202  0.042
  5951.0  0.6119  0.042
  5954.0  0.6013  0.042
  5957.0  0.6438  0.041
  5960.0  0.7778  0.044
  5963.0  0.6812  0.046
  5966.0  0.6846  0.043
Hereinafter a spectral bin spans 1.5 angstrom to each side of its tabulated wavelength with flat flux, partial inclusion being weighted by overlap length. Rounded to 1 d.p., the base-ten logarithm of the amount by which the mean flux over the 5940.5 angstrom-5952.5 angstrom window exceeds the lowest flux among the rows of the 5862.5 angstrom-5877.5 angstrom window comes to -1.6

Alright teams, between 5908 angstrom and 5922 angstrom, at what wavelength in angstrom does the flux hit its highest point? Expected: 5918.0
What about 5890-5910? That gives 5903.0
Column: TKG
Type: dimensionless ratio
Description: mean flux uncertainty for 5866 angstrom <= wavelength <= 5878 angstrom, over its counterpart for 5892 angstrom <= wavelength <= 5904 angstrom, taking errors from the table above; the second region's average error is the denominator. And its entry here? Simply 1.00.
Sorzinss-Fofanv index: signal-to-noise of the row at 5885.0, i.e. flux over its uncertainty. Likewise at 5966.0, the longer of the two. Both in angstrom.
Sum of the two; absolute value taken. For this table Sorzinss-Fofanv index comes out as 31.36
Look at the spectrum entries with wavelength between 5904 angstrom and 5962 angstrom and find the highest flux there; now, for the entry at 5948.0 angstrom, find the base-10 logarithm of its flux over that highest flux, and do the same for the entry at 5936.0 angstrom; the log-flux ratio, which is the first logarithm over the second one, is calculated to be 1.18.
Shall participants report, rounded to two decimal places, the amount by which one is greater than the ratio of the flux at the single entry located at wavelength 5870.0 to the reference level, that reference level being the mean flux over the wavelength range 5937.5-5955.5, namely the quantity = 0.02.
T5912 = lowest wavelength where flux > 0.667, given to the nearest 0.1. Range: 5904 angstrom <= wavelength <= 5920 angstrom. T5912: 5912.0 angstrom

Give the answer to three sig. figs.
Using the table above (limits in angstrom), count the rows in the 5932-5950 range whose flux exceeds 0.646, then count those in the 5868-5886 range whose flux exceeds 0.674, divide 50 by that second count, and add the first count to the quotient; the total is 12.0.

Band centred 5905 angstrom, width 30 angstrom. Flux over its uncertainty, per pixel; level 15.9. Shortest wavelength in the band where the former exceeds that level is 5903.0 angstrom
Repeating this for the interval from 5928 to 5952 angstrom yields 5945.0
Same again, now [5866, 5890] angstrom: 5873.0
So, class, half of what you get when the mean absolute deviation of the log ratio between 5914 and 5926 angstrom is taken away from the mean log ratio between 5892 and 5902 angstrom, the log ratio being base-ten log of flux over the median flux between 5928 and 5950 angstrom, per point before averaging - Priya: -0.025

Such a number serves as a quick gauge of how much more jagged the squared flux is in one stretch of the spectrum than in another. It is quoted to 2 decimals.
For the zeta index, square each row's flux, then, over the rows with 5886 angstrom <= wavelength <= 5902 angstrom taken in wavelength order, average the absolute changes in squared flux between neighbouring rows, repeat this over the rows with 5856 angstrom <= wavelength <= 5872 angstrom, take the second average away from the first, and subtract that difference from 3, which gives 2.98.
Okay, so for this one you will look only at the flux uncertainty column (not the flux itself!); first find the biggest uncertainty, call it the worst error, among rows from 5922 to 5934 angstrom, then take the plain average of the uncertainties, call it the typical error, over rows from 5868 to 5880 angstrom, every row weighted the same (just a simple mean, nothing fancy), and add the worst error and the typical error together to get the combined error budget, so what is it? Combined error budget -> 0.0845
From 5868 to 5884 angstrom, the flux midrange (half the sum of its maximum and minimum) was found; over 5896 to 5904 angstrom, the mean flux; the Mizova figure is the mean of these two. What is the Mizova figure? 0.654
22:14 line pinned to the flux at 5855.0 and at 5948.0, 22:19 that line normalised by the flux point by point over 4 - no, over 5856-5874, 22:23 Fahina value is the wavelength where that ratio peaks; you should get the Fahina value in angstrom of 5870.0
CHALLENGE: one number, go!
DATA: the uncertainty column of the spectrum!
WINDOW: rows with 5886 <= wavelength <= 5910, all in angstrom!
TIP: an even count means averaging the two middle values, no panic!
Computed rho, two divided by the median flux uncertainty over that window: 47.6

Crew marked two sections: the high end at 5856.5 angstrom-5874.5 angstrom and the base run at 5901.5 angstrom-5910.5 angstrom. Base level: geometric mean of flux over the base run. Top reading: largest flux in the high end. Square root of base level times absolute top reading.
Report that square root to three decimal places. 0.693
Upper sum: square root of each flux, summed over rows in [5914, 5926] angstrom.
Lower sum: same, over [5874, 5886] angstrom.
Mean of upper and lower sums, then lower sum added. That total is 6.70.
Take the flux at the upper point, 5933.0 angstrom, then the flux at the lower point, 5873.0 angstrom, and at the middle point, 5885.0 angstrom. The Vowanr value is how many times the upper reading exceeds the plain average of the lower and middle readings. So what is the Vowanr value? 0.84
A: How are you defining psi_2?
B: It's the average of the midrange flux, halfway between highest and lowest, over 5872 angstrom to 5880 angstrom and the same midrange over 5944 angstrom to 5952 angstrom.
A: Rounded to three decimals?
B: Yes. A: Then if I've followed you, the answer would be 0.690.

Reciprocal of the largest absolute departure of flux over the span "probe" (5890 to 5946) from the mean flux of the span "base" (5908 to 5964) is 6.4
